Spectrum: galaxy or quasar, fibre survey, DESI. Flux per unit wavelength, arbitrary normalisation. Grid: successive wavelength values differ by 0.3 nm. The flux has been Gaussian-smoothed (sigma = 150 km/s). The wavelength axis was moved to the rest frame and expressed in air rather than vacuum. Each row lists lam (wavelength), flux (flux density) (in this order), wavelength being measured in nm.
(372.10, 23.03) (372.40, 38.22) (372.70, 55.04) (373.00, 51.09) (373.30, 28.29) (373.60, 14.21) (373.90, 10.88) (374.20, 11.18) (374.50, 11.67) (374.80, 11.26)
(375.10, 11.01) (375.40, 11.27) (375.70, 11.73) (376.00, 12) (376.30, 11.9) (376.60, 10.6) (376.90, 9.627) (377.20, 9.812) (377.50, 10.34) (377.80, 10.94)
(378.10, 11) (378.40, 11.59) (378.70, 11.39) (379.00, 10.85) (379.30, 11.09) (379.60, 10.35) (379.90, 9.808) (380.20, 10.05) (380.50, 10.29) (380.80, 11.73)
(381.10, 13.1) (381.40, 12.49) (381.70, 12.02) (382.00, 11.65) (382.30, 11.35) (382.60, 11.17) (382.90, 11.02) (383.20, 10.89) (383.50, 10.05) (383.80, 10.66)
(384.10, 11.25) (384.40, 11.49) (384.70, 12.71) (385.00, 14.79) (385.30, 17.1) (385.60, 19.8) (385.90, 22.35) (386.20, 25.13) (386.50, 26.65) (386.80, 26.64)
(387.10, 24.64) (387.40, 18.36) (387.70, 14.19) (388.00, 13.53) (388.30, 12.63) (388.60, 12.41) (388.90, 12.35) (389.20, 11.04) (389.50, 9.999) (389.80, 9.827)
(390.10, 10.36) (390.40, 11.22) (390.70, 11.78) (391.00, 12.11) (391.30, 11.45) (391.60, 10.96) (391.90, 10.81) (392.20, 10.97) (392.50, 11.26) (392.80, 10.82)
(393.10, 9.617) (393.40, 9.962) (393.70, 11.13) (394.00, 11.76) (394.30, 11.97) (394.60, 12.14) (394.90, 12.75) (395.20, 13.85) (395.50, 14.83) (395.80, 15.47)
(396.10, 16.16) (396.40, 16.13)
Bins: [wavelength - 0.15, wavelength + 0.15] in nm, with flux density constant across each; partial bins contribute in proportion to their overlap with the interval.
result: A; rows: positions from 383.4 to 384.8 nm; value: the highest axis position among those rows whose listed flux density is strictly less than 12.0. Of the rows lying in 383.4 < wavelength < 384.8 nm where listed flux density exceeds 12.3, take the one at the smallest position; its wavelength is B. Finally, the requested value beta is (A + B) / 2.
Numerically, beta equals 384.55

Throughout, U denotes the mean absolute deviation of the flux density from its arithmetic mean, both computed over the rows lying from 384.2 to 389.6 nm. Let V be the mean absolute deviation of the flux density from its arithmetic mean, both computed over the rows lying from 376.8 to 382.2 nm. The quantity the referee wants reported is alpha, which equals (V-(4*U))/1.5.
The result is -12.7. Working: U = 5.0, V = 0.78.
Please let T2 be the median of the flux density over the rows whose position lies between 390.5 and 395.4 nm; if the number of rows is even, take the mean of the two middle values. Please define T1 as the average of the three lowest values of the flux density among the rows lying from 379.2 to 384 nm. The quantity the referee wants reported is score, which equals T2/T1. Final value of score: 1.14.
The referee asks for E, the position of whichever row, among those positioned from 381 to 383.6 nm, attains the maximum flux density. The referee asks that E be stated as 381.10 nm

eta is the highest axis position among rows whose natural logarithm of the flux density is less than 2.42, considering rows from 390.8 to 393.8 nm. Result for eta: 393.70 nm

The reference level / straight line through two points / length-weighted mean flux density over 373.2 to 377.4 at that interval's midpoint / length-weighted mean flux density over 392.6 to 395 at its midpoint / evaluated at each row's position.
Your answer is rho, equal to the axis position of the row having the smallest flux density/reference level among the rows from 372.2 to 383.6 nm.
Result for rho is 376.90 nm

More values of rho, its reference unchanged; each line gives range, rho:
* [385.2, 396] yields 393.10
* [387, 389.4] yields 389.20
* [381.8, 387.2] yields 383.50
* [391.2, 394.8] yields 393.10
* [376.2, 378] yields 376.90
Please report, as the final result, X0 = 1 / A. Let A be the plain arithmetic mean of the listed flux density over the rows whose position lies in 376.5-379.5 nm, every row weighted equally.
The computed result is 0.093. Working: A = 10.7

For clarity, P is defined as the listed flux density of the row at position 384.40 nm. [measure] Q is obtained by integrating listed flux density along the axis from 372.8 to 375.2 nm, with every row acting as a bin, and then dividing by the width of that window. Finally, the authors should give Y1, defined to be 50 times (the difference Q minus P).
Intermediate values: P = 11.49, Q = 20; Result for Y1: 406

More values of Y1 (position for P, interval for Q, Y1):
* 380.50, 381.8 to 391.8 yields 199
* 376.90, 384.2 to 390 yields 344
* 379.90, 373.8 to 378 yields 60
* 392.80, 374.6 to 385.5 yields 31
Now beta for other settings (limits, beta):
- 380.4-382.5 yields 381.70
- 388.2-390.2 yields 389.20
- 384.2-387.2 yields 384.55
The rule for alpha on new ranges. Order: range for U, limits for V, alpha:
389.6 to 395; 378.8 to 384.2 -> -1.3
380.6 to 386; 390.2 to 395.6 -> -5.8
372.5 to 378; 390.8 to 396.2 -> -23.9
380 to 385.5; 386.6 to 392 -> -1.1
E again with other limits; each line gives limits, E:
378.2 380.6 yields 378.40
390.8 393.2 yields 391.00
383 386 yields 385.90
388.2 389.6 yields 388.30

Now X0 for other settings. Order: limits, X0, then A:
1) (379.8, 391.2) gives 0.072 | 13.9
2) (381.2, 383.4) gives 0.087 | 11.5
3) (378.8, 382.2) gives 0.089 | 11.2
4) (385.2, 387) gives 0.044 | 22.9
